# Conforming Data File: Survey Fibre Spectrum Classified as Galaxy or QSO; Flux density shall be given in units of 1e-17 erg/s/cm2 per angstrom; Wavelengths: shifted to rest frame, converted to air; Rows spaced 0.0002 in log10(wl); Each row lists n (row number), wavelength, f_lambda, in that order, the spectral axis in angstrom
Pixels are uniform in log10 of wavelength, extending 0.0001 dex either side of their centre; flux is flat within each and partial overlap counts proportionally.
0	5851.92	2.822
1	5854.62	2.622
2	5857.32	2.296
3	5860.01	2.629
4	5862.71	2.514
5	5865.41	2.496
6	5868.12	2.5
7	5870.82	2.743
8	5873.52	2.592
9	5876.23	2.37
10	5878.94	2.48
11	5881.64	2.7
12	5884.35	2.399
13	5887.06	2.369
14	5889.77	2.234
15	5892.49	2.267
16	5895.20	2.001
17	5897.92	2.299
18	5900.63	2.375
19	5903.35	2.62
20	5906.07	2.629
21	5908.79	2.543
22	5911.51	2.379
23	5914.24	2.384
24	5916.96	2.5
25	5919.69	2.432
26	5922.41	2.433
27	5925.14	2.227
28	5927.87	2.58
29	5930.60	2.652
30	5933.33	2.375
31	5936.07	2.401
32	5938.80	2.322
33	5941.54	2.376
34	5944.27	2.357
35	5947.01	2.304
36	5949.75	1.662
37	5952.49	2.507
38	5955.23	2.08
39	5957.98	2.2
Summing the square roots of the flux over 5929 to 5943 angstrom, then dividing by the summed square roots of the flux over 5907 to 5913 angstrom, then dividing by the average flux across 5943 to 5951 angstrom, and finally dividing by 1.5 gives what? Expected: 0.8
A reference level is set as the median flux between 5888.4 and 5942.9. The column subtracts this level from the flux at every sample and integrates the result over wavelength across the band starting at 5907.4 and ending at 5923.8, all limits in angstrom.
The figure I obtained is 1.04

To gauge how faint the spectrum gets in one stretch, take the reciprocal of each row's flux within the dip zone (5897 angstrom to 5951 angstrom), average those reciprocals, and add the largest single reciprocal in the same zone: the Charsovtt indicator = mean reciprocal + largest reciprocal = 1.02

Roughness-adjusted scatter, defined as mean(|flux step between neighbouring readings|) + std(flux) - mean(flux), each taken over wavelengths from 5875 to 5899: -2.0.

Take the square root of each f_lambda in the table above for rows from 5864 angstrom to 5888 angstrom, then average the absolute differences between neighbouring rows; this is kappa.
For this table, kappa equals 0.050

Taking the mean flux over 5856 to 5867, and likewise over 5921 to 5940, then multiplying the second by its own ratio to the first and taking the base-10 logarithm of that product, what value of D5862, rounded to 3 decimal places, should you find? 0.375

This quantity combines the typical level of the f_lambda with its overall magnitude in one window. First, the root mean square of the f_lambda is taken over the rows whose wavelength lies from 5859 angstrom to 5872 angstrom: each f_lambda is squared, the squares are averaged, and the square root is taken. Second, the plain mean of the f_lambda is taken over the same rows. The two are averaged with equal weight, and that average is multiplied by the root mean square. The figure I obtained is 6.6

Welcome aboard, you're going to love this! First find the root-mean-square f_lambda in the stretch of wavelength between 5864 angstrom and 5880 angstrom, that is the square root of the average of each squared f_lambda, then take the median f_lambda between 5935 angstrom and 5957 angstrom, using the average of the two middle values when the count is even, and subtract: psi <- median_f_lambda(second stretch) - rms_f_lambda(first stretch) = -0.19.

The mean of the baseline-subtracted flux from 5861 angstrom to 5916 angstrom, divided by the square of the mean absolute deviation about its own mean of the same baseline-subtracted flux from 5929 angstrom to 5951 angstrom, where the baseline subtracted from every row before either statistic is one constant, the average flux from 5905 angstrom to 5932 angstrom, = -1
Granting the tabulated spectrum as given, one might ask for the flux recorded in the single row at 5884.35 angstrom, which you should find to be 2.399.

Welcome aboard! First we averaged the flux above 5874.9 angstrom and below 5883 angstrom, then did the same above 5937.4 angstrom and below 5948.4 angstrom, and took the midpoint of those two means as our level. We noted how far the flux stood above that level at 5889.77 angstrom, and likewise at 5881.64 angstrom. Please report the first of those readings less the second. -0.47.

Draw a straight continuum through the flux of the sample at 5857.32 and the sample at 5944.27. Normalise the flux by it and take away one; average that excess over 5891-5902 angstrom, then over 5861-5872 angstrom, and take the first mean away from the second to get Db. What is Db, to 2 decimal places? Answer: 0.15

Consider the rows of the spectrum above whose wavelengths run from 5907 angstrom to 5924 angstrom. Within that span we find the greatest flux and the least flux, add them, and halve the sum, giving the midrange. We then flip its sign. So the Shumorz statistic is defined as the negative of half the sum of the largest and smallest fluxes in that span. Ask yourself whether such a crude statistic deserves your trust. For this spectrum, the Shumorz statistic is -2.461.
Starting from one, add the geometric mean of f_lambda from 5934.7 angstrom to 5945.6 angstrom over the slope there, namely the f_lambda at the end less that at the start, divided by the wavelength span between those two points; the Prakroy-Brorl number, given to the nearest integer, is -440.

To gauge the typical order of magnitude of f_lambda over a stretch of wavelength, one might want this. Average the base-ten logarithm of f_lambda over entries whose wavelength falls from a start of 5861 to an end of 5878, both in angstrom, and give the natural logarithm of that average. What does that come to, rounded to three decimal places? -0.907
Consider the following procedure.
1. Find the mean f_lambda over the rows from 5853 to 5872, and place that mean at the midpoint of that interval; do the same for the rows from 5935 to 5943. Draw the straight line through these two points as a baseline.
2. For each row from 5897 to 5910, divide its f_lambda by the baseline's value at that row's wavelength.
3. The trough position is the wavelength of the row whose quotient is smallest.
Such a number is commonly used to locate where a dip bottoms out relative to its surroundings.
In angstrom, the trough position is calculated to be 5897.92 angstrom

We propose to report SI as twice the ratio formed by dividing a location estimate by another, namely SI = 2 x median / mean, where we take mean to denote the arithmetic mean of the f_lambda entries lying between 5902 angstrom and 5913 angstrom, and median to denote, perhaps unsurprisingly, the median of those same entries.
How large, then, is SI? 2.03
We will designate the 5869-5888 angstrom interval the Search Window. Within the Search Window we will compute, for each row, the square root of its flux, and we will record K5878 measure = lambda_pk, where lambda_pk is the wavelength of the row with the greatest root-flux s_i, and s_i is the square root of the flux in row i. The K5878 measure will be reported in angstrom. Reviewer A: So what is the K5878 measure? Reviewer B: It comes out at 5870.82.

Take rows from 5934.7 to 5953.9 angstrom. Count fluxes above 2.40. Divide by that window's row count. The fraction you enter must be 0.29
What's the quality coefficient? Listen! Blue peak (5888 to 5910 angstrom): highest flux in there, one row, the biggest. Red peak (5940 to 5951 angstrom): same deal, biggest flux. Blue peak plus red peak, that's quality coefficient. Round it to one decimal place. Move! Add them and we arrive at 5.0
